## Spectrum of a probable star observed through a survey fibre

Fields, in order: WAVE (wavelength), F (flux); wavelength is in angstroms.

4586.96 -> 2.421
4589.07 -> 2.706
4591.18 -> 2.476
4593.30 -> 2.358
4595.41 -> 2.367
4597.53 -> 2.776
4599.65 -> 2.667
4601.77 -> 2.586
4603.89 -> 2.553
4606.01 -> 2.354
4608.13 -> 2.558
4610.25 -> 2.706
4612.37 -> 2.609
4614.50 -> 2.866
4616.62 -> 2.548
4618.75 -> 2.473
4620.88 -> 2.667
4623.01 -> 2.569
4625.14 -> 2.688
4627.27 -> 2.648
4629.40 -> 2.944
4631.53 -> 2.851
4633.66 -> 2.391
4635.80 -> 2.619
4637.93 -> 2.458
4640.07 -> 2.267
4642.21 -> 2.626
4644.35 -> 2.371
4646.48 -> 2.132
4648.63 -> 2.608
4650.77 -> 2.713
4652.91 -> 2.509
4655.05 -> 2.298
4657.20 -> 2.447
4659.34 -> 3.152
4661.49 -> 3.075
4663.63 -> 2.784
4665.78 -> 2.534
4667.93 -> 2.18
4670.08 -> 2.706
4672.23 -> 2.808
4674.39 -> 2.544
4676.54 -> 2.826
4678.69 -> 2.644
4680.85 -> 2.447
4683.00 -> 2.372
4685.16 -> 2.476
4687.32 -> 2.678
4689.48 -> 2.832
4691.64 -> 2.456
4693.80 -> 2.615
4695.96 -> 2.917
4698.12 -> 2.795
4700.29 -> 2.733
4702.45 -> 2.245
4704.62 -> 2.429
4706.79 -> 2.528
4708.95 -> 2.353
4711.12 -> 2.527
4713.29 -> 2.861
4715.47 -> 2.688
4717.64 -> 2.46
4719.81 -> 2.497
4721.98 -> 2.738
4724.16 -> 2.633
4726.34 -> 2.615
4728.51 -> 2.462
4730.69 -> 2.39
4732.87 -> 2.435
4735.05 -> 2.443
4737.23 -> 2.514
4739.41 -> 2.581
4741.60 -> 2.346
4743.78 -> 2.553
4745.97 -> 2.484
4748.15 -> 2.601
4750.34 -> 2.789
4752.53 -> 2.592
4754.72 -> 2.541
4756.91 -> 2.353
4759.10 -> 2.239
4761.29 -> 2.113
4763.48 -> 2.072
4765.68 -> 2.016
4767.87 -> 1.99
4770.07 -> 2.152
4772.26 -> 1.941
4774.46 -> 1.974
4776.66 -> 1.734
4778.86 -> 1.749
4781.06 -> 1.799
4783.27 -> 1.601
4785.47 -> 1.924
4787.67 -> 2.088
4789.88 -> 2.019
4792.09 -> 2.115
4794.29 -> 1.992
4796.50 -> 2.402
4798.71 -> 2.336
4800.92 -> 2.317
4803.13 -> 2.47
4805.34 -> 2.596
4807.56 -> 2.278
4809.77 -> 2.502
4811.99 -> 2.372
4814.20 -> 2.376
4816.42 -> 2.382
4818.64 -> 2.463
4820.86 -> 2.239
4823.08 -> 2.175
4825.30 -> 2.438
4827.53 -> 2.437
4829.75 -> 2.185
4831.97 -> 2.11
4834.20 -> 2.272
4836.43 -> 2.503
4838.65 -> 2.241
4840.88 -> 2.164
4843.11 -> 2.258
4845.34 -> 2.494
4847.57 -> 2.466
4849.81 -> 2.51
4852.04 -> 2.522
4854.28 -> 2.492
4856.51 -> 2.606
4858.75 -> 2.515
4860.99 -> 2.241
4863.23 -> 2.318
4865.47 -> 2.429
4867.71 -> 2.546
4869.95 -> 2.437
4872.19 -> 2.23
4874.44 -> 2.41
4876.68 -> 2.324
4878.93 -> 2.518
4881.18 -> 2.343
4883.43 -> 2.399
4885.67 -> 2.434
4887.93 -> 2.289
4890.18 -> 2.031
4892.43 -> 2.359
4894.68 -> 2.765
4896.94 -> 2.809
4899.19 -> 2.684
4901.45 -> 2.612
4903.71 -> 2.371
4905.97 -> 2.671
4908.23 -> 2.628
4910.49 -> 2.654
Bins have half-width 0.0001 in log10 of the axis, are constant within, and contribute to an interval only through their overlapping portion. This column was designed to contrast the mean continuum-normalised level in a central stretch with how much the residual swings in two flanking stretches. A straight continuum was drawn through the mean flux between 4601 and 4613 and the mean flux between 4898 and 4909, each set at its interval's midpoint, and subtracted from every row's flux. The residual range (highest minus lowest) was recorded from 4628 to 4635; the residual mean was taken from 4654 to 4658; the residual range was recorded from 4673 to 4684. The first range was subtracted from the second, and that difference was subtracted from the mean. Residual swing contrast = -0.1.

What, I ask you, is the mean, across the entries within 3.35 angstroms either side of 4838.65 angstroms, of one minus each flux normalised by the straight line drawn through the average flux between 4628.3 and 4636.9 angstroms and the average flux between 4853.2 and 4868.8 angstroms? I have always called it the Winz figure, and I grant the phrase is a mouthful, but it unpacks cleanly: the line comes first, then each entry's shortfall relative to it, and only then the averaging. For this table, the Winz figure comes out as 0.069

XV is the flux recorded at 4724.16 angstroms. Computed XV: 2.633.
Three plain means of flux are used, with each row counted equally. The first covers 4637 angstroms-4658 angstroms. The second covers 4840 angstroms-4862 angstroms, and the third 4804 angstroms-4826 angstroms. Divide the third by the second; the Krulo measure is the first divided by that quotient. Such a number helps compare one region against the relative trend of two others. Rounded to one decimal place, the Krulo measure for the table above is 2.5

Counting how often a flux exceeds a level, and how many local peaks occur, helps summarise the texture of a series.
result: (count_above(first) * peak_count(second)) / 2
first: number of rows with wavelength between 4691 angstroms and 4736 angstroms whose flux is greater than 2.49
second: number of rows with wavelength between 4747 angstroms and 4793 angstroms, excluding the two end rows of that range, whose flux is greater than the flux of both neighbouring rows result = 30.0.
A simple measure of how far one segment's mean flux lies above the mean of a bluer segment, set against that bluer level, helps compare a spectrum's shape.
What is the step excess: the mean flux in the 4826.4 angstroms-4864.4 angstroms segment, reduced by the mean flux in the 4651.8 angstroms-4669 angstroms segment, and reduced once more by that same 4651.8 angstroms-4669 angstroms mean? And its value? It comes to -2.87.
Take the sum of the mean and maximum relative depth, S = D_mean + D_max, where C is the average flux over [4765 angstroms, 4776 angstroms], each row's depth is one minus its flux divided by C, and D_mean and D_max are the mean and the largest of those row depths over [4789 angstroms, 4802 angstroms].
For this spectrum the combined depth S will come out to -0.1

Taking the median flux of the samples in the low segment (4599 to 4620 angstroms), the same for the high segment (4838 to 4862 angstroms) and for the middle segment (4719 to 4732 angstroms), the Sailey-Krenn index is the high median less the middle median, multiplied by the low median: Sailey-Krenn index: -0.2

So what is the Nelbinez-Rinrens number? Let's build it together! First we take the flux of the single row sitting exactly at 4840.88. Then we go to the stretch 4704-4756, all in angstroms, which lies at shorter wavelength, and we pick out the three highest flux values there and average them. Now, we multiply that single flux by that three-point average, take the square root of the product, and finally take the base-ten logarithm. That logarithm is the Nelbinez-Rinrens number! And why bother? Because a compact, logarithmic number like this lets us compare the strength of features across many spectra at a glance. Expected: 0.39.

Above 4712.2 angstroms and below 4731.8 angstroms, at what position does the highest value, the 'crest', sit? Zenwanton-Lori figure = 4713.29 angstroms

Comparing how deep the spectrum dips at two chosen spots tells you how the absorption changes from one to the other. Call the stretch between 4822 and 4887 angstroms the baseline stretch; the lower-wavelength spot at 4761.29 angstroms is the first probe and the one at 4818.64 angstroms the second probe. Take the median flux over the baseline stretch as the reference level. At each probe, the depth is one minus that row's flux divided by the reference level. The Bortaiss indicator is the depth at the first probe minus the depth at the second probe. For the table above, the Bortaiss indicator 0.14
